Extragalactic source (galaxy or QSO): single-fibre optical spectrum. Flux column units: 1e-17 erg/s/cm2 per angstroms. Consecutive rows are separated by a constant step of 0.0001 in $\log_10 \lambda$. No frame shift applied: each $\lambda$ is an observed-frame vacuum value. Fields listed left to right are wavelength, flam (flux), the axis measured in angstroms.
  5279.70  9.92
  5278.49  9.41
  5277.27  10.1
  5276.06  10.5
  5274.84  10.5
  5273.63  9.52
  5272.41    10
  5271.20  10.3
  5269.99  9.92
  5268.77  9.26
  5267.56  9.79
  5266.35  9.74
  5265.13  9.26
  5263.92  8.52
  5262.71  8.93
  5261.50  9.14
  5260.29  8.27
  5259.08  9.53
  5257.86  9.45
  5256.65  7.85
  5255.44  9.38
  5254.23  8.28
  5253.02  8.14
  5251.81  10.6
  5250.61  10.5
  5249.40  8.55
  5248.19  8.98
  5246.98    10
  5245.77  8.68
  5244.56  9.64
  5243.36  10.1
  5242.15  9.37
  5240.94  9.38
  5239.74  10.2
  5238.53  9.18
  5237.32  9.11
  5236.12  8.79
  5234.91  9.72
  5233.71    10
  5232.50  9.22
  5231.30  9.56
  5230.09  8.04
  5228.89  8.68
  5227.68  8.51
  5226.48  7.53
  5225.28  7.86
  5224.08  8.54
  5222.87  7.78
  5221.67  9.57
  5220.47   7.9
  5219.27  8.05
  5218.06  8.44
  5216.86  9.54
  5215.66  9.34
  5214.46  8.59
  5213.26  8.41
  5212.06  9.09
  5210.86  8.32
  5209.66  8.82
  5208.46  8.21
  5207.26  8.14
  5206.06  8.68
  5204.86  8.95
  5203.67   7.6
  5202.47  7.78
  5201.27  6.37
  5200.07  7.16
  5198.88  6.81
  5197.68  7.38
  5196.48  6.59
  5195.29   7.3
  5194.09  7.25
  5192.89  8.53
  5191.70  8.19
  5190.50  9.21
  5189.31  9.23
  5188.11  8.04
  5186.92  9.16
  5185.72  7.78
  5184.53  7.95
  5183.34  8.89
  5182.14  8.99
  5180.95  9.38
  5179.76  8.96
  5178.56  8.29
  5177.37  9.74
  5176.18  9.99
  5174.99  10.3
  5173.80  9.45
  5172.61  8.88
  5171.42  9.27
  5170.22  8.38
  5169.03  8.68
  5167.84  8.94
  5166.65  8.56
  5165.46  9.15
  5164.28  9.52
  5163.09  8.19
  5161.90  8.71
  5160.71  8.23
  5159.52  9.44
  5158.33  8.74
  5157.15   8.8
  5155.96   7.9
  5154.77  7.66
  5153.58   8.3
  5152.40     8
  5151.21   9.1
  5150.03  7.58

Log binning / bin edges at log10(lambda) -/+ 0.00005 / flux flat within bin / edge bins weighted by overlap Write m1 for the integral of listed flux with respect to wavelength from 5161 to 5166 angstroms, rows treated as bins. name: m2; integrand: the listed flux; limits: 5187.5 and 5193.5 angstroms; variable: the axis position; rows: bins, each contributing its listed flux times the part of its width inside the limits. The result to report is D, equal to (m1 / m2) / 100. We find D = 0.009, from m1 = 44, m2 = 52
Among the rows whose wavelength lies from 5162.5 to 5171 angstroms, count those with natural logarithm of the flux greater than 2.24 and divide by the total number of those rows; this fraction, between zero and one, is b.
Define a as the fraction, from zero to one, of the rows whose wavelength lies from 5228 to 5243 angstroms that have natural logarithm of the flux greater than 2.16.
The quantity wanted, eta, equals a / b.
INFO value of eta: 6.4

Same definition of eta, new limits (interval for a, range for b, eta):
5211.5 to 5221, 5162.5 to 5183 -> 1.3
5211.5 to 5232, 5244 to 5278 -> 0.7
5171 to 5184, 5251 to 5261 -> 2.4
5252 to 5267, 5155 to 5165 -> 2.3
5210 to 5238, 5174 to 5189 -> 1.9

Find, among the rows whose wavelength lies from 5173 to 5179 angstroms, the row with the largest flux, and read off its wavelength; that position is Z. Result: 5174.99 angstroms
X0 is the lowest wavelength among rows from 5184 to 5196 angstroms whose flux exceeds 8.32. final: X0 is 5186.92 angstroms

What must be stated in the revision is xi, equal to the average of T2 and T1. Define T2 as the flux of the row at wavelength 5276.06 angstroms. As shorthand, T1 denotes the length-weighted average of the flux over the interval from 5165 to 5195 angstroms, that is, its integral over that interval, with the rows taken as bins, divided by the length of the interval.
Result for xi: 9.7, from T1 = 8.83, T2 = 10.5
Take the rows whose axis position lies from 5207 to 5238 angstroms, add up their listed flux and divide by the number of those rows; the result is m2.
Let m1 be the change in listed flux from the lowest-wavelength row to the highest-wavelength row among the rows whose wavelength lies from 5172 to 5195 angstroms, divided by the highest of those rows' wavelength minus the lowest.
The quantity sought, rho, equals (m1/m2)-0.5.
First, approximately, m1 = -0.076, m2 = 8.7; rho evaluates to -0.5087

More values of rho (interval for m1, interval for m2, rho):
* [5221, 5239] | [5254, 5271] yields -0.5025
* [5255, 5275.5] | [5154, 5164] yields -0.4932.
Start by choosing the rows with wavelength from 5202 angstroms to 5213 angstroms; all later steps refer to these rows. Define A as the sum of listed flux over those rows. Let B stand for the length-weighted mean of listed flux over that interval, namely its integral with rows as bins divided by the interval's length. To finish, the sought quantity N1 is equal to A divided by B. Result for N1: 9.0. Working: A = 76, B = 8.41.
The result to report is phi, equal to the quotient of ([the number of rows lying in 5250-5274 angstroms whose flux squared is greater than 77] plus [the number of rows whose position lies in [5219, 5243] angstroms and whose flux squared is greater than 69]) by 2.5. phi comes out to 11.6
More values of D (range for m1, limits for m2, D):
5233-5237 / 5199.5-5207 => 0.006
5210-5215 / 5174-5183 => 0.005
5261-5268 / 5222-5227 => 0.016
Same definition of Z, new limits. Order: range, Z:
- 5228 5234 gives 5233.71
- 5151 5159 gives 5151.21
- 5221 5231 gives 5221.67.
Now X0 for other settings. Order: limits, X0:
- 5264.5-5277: 5265.13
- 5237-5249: 5237.32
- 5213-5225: 5213.26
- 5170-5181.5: 5170.22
